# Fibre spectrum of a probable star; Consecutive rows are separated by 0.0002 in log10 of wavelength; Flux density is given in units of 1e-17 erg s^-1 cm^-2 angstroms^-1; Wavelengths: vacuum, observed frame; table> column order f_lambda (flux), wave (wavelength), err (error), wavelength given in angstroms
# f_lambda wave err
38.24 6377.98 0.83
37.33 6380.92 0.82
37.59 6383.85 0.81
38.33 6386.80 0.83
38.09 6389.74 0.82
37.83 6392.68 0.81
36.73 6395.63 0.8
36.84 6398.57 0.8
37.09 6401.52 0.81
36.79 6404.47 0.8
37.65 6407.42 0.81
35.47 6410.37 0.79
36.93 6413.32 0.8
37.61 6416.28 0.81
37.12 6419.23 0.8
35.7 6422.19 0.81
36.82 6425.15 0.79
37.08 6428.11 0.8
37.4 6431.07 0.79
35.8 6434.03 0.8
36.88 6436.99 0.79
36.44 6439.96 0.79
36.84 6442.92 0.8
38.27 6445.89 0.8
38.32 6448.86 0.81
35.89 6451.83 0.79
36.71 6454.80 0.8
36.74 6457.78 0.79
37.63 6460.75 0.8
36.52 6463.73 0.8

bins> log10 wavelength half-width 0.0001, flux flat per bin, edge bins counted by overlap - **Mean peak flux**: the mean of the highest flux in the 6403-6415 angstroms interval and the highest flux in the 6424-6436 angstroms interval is 37.5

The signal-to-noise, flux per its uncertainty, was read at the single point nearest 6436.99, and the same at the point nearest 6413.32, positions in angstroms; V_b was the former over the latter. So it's 1.01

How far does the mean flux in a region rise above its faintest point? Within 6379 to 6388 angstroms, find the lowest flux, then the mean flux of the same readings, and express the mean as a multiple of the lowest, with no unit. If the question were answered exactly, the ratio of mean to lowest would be 1.01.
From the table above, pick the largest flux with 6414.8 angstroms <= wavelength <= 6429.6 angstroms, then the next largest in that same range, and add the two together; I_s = 74.7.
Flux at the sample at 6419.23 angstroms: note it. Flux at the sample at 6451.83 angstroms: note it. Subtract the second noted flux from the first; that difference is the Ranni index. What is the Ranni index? 1.2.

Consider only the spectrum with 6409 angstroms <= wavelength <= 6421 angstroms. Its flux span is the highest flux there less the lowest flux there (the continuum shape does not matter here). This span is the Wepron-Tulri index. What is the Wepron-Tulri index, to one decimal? 2.1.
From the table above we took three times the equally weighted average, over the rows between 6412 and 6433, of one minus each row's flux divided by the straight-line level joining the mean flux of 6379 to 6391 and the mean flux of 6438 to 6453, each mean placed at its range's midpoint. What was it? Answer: 0.04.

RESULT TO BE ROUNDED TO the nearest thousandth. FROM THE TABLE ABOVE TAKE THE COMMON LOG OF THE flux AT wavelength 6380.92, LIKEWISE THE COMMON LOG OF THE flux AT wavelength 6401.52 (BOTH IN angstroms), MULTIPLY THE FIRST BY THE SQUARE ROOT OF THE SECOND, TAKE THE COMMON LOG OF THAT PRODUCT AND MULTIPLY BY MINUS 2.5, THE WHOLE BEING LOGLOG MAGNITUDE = -0.736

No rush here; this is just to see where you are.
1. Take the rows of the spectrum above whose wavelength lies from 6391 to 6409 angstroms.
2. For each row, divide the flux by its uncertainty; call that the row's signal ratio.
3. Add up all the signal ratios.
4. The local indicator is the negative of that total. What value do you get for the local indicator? -277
